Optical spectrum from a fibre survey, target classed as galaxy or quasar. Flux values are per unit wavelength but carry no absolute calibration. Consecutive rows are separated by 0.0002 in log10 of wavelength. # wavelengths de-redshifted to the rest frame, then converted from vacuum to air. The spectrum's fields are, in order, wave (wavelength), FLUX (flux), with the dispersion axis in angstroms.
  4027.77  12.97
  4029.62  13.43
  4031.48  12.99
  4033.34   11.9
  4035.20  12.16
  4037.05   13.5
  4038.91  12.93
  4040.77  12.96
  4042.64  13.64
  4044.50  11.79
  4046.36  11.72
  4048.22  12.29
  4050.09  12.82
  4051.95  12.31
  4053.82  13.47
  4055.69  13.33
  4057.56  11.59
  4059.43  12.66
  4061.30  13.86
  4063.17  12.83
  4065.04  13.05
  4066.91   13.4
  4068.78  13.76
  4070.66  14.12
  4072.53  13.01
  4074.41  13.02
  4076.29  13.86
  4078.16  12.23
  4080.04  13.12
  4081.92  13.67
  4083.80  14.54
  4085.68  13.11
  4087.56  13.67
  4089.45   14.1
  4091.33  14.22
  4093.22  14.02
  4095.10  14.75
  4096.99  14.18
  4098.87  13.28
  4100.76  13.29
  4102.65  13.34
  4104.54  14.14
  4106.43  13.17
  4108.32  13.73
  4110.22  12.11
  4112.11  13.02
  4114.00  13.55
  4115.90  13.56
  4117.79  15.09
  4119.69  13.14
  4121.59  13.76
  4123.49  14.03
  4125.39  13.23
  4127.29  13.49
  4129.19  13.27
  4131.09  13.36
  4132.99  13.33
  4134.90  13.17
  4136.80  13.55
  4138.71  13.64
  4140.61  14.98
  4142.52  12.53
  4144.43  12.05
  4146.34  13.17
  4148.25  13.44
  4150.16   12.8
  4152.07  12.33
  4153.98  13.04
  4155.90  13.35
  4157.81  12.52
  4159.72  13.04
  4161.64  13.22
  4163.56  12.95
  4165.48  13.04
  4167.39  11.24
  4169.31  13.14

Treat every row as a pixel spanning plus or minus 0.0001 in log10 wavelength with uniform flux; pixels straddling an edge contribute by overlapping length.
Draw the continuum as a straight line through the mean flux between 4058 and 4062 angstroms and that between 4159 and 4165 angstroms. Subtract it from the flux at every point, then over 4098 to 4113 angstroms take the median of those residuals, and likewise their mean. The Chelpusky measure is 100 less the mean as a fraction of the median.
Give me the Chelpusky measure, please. 99.1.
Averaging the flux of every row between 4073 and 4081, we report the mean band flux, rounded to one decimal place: 13.1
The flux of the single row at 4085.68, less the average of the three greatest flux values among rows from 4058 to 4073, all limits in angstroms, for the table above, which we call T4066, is -0.80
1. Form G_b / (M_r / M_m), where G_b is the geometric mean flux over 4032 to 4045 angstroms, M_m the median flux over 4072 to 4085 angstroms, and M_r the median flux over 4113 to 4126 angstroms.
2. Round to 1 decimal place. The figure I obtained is 12.3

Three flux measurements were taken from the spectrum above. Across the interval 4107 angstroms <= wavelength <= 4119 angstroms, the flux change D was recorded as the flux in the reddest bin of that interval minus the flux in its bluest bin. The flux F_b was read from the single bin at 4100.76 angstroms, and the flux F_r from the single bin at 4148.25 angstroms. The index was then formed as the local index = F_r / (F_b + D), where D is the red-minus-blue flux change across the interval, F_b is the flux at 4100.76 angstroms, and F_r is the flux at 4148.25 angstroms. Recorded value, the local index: 0.92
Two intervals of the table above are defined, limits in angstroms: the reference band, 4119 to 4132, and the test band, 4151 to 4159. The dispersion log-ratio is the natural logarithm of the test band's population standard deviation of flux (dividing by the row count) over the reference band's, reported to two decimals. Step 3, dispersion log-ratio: 0.31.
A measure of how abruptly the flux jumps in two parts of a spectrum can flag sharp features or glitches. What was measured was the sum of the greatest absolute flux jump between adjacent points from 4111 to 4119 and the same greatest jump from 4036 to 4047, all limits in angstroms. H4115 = 3.38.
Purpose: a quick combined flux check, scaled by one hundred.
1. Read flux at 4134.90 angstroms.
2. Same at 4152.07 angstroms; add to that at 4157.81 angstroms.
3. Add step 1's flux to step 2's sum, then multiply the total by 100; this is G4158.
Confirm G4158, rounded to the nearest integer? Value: 3802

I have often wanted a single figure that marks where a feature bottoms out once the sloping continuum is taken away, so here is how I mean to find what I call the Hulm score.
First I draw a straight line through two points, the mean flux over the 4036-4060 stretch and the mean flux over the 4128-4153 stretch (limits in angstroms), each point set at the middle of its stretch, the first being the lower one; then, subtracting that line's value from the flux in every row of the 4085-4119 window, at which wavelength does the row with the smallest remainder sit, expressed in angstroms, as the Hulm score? 4110.22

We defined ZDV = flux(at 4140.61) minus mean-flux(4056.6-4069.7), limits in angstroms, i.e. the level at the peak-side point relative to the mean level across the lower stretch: 2.0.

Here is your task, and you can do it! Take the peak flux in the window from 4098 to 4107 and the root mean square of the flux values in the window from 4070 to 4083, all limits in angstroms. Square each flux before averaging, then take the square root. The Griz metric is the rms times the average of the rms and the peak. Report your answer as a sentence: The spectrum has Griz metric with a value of 183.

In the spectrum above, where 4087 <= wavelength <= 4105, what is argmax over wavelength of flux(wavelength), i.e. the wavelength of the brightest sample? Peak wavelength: 4095.10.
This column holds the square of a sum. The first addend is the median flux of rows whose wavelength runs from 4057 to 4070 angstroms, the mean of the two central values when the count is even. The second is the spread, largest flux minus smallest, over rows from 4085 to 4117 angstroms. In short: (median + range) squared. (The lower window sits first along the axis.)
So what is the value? 246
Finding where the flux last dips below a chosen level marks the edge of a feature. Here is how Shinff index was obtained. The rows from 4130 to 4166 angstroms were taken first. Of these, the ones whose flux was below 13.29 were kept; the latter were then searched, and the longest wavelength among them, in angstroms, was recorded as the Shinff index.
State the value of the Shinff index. 4165.48 angstroms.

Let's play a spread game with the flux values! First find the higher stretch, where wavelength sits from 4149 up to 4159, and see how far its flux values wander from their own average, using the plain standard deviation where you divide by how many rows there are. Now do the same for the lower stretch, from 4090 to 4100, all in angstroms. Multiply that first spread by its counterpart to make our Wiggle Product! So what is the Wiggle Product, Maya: 0.17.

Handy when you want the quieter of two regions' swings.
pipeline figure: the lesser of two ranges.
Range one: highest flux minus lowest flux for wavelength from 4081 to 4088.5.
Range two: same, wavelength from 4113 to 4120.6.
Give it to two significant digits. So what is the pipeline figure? 1.4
